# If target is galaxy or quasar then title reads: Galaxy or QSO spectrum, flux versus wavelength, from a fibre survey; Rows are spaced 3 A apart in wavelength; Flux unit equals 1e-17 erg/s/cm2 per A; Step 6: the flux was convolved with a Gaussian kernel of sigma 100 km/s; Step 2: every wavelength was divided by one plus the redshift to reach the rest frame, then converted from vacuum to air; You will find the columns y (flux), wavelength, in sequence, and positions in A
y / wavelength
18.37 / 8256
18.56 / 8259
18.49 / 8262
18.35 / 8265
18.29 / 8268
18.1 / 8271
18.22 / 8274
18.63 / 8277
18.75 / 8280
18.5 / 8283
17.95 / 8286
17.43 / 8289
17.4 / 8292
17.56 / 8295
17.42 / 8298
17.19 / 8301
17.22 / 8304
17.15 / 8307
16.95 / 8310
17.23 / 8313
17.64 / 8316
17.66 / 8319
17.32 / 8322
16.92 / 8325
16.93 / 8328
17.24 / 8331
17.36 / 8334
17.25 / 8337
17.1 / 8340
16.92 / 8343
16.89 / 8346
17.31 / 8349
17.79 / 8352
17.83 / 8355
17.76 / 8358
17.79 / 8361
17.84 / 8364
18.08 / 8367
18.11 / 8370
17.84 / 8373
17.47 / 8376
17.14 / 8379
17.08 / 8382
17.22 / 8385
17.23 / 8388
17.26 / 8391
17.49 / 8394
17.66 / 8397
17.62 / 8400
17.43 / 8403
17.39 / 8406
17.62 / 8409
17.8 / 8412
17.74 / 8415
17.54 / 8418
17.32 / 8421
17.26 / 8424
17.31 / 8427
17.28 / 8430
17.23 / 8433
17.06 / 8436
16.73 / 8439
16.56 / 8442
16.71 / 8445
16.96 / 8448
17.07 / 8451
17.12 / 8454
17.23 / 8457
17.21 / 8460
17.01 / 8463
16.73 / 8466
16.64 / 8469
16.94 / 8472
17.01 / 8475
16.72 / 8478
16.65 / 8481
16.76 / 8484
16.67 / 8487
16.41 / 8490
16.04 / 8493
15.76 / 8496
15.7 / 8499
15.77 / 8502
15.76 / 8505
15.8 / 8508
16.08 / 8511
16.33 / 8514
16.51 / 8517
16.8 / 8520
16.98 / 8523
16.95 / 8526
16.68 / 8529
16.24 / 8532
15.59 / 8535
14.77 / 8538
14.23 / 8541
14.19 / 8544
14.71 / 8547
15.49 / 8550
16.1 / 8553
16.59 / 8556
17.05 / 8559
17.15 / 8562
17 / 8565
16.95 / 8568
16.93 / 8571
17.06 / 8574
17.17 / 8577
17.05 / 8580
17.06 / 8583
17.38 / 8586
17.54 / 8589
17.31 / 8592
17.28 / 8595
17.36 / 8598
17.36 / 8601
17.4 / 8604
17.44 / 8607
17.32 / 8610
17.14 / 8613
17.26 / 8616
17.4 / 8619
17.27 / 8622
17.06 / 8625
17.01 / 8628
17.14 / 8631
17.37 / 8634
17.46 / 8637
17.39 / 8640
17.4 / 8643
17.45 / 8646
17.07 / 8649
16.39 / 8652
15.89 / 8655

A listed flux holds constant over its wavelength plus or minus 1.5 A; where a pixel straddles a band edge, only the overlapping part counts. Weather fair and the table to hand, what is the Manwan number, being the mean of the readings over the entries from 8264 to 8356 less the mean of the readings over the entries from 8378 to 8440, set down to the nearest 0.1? 0.2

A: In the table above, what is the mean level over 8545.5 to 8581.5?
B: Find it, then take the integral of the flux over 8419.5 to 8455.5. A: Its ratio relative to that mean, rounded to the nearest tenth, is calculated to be 37.0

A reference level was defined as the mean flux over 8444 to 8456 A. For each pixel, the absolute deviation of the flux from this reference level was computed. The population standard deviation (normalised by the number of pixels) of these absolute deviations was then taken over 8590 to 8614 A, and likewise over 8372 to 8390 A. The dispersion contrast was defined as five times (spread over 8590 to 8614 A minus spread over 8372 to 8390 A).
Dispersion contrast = -0.87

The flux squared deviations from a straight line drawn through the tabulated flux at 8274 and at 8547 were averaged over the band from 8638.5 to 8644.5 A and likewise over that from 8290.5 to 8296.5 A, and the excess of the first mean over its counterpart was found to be 15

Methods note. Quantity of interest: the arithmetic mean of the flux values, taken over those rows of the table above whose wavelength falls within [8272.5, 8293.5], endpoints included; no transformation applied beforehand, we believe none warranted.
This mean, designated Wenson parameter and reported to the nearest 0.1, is 18.1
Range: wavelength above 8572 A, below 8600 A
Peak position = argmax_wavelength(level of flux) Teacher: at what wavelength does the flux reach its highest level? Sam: 8589 A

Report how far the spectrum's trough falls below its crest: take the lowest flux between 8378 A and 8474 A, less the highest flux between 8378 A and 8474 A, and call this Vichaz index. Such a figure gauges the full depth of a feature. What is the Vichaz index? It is -1.2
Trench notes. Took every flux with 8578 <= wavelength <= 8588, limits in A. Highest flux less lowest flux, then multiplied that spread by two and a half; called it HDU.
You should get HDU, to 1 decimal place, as 0.8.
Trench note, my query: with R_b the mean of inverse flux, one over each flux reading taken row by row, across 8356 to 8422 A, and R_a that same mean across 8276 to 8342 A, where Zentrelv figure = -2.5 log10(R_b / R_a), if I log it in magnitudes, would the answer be 0.01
